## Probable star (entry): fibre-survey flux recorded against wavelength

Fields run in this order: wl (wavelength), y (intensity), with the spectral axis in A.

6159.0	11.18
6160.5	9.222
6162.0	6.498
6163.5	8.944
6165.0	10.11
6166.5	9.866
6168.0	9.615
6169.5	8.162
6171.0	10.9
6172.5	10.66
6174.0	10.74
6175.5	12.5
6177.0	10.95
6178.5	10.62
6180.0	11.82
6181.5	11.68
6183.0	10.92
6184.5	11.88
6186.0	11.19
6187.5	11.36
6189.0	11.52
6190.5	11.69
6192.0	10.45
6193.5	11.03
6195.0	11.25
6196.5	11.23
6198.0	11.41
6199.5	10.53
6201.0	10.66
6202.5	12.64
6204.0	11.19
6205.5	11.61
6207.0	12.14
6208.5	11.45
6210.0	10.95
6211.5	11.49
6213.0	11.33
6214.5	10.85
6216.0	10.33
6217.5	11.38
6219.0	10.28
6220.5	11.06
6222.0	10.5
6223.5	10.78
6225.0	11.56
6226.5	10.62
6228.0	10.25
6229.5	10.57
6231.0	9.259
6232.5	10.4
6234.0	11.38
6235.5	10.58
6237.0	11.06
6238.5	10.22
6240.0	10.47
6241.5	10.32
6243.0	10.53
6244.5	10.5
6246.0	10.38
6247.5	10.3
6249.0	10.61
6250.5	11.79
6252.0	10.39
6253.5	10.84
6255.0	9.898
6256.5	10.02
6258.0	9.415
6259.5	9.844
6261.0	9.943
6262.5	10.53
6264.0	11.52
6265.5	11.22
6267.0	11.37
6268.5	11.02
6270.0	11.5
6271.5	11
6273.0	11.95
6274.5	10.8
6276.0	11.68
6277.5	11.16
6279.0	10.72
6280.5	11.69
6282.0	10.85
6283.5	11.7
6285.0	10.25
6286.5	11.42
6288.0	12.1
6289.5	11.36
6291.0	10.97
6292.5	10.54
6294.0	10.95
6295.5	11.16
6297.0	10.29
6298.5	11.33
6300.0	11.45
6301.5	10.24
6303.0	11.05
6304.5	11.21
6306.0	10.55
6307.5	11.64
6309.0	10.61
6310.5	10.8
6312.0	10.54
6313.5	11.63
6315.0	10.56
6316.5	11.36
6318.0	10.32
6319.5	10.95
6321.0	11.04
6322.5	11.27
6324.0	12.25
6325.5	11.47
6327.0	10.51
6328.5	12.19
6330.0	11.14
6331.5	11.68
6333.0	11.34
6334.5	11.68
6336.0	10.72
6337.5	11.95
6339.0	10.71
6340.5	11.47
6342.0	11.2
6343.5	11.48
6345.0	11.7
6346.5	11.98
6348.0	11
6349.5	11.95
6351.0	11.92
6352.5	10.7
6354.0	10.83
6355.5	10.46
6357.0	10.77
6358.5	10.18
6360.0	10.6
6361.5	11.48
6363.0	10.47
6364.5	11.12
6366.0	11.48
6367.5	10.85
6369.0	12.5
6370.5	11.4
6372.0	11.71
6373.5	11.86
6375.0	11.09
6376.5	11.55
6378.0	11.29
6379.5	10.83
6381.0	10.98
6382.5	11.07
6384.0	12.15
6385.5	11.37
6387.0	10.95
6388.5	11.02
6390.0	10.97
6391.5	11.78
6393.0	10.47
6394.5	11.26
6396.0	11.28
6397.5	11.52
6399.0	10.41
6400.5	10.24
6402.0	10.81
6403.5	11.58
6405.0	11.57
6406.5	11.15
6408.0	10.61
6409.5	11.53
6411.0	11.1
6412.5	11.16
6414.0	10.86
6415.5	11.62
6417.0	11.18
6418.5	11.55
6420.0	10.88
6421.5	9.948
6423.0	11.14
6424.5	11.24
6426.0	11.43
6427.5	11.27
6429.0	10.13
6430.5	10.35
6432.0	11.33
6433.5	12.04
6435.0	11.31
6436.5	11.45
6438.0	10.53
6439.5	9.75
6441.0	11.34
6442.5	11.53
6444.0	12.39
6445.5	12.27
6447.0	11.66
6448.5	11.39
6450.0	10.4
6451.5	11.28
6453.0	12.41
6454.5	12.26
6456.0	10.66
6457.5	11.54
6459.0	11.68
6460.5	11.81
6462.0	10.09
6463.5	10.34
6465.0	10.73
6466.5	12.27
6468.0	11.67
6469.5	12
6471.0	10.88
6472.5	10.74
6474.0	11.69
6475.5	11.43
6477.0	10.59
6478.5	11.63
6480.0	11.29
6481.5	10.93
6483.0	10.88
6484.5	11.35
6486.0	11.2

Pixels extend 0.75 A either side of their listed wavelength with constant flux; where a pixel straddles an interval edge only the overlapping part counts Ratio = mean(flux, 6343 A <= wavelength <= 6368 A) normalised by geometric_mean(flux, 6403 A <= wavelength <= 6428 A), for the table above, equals 1.00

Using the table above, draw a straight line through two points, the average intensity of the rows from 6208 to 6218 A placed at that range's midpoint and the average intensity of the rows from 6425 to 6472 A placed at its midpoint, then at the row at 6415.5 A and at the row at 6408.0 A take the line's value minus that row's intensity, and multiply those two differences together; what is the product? -0.2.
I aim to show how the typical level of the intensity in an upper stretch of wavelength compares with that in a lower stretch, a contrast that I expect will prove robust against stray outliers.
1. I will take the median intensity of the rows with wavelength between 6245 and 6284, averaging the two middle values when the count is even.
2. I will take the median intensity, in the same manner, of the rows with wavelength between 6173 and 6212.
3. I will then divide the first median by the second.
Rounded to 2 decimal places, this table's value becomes 0.96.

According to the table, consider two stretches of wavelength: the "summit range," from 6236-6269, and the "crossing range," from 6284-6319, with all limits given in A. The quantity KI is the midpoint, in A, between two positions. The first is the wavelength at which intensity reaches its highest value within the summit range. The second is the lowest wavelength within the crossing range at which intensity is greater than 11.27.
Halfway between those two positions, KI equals 6268.5 A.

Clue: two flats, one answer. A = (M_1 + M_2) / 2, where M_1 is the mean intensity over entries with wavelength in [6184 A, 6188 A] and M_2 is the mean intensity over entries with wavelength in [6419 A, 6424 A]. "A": 11.1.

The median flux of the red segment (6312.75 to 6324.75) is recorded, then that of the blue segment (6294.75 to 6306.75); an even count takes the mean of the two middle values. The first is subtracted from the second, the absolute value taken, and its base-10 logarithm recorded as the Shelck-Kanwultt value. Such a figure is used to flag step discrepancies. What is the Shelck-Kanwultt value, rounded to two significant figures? -1.3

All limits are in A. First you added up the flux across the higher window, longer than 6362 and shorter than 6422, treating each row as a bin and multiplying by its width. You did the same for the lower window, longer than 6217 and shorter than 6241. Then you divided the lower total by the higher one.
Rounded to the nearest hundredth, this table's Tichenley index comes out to 0.38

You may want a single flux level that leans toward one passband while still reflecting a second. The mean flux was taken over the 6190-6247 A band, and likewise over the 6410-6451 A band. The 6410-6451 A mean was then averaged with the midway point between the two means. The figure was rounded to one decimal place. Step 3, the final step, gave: 11.1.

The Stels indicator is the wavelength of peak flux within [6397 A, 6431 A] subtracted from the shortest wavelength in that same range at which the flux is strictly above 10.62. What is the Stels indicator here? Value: -18.0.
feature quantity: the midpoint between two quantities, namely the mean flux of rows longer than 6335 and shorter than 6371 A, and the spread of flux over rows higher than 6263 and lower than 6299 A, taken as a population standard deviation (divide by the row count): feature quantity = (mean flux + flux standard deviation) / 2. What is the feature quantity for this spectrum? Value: 5.84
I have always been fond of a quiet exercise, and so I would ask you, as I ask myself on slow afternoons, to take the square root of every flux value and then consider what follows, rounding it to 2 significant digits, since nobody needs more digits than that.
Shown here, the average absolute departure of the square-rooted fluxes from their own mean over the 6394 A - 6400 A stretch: 0.054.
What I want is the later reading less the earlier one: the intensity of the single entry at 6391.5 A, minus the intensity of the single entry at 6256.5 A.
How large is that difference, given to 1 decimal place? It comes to 1.8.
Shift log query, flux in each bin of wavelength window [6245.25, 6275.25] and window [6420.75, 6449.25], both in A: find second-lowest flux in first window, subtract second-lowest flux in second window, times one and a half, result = -0.2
